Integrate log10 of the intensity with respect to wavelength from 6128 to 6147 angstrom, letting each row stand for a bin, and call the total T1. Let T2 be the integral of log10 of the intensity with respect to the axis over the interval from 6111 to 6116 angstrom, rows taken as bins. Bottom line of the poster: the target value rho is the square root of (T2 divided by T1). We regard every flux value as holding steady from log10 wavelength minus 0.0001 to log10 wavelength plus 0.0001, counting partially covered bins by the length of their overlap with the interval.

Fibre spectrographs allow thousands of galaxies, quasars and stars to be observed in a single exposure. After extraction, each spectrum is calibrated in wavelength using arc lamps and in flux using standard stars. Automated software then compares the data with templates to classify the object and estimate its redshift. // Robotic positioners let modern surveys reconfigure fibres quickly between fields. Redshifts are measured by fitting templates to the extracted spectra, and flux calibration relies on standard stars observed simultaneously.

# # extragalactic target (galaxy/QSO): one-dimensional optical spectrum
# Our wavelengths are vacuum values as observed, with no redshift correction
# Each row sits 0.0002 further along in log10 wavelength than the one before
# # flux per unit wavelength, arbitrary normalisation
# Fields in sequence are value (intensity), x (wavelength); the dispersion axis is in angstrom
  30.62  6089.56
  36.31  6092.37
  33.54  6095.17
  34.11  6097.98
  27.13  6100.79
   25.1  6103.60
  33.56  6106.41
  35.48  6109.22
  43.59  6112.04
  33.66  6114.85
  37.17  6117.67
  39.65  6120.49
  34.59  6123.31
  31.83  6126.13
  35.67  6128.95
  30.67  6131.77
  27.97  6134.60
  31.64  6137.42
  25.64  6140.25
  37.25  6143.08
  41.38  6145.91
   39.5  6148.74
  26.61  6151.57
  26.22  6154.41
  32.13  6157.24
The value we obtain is 0.5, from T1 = 29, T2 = 7.9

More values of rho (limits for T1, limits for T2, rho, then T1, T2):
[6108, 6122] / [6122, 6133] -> 0.9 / 22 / 16.7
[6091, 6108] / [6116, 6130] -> 0.9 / 25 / 21.7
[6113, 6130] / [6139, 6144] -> 0.5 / 26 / 7.4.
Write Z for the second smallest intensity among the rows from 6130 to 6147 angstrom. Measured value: 27.97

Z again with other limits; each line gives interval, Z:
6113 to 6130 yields 33.66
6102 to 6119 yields 33.56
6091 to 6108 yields 27.13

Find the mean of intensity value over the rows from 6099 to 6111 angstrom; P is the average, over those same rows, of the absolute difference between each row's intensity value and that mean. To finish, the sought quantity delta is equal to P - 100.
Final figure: -95.8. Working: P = 4.2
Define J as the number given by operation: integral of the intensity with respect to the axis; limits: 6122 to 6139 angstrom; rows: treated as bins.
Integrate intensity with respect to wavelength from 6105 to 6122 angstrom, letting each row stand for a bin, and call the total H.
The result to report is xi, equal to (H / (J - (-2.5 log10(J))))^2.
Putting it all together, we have 1.3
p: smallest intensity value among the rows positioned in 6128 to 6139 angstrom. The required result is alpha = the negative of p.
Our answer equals -28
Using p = 27.97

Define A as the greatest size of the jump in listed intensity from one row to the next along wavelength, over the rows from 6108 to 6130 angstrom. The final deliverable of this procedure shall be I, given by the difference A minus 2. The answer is 7.9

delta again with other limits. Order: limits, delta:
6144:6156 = -93.0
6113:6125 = -97.9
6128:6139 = -97.8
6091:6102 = -97.2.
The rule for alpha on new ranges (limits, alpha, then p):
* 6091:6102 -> -27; 27.13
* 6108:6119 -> -34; 33.66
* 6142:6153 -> -27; 26.61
